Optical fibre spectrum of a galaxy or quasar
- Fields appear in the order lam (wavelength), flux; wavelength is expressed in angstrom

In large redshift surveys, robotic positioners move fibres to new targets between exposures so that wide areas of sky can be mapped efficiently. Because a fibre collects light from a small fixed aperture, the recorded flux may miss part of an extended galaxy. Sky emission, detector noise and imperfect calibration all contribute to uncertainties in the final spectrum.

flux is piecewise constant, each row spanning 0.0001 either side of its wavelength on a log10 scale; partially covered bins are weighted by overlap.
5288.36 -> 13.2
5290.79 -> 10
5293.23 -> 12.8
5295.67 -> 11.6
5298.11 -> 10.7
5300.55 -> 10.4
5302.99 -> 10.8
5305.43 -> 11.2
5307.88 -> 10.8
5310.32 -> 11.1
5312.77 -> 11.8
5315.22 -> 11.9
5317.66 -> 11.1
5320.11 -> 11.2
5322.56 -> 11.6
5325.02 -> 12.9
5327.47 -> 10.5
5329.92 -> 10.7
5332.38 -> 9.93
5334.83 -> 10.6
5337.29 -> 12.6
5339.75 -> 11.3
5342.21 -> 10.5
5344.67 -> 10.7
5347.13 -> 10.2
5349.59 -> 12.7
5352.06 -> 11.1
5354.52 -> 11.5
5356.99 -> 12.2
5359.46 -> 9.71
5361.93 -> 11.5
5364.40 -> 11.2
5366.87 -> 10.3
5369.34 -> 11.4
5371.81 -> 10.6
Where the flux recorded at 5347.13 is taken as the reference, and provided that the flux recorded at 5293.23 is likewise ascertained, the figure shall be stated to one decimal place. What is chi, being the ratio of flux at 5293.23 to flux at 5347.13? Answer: 1.3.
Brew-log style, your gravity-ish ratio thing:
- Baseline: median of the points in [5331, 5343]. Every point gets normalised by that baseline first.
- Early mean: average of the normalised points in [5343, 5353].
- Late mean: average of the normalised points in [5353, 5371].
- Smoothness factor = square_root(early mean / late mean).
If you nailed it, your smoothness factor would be 1.00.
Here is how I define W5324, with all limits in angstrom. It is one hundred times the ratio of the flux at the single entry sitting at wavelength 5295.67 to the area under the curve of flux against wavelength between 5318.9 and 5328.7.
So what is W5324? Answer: 10.2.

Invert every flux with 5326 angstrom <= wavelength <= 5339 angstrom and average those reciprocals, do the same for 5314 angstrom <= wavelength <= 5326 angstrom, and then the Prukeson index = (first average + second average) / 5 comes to 0.0356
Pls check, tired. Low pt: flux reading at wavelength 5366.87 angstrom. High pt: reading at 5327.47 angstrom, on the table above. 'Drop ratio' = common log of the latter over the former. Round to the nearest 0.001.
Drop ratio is 0.008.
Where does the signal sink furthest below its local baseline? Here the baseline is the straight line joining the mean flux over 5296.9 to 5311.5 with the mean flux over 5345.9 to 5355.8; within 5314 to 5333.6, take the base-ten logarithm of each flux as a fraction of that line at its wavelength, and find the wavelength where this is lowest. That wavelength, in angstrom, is 5332.38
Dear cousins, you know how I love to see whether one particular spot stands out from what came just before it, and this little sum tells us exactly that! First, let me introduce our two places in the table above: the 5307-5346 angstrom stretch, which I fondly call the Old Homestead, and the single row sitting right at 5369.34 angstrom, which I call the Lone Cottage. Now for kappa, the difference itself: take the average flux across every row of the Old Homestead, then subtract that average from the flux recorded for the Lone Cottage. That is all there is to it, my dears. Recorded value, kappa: 0.20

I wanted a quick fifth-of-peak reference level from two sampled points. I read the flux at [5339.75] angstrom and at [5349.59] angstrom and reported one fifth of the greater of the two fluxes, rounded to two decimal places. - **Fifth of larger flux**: 2.54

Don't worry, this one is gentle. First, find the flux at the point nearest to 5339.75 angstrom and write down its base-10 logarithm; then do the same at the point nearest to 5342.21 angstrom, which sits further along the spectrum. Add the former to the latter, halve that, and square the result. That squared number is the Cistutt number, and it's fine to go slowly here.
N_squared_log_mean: 1.08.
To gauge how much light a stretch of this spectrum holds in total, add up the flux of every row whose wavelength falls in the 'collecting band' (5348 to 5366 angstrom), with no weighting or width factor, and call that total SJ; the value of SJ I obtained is 80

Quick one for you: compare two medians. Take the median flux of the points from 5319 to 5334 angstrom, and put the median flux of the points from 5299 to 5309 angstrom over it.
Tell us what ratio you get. 0.99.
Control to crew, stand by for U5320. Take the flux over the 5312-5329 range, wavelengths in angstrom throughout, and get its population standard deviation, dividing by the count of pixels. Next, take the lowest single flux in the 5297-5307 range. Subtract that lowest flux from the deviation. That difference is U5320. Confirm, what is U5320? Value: -9.7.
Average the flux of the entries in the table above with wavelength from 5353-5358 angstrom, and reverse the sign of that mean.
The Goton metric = -11.8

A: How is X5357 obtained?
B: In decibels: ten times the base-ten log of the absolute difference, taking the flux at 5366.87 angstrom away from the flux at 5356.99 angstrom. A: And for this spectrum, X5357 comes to 2.8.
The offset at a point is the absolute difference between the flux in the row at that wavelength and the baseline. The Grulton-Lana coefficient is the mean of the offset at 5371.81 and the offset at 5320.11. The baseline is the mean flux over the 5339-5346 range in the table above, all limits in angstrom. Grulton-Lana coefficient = 0.30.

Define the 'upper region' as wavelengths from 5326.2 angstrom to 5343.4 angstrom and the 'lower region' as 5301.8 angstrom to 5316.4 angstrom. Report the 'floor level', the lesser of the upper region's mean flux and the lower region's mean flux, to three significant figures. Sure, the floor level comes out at 10.9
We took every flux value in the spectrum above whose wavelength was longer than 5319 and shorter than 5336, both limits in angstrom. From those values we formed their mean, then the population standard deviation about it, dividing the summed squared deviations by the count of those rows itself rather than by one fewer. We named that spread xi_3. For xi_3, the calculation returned 0.90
